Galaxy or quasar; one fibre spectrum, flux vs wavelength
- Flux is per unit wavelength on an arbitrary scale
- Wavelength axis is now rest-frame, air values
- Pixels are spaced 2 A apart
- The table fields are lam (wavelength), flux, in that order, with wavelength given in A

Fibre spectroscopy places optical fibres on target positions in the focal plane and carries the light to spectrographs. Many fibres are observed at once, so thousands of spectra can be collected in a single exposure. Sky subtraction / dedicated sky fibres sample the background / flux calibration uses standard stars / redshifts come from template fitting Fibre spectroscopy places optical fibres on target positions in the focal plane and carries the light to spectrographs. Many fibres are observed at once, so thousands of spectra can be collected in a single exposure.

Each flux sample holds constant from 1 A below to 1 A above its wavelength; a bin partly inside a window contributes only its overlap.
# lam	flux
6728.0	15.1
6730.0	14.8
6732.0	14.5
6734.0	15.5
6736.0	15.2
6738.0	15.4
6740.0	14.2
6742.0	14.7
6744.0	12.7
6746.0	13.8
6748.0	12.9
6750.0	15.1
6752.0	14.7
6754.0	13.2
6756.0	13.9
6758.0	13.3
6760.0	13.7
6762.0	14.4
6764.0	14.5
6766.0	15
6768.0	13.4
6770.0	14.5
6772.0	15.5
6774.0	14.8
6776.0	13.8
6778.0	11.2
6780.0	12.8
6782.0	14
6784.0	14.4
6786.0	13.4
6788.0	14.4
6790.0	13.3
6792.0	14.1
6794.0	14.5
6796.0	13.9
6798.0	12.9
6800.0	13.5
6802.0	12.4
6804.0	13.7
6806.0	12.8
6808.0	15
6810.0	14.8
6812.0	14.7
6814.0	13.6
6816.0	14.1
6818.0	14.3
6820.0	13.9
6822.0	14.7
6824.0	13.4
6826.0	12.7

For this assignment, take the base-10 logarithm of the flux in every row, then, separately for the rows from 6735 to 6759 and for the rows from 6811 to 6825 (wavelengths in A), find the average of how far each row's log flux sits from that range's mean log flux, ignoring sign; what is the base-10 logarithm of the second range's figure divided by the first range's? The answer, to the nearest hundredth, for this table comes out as -0.30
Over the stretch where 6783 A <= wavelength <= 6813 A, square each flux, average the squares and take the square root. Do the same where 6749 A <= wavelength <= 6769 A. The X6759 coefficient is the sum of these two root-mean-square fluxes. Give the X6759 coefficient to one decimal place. 28.0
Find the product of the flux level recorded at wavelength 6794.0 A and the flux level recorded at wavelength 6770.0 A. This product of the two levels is 210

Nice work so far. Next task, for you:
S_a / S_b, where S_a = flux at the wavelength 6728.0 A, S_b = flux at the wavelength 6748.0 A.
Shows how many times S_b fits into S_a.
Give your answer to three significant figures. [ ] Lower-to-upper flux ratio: 1.17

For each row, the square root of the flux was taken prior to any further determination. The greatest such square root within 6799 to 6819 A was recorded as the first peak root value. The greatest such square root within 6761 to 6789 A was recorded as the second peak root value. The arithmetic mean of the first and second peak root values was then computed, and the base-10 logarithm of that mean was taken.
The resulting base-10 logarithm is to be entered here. 0.592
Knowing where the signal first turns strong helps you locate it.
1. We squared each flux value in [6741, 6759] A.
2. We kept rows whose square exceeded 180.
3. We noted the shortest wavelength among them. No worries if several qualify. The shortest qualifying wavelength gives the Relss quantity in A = 6742.0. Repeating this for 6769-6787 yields 6770.0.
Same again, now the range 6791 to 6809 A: 6792.0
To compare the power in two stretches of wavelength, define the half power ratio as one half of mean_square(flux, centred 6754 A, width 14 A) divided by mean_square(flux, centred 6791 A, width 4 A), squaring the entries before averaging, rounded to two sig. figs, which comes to 0.51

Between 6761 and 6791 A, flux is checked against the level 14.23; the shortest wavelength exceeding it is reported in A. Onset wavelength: 6762.0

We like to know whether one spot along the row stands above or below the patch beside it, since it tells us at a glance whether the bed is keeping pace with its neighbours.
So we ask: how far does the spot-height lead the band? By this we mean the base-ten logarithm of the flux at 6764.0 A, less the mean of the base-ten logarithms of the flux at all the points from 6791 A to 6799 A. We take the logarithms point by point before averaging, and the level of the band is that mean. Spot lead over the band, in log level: 0.02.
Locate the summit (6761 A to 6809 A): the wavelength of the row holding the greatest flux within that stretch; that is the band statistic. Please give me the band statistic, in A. 6772.0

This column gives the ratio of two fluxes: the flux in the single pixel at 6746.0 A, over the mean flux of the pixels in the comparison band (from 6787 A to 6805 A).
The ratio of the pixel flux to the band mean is 1.01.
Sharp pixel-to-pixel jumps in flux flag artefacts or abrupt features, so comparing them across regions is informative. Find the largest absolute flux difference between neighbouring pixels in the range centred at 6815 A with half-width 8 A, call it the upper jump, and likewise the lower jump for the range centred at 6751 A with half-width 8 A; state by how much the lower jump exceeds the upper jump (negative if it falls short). 1.1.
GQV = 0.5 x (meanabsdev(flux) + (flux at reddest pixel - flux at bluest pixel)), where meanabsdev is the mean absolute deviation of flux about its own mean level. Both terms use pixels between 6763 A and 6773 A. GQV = 0.77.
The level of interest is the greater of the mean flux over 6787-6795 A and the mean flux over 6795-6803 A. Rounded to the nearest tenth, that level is 14.1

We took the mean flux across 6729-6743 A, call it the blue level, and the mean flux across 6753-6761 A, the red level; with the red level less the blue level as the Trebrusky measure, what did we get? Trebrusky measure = -1.4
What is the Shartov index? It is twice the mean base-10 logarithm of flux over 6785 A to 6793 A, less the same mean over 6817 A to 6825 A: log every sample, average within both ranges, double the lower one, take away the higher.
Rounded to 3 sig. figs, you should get 1.13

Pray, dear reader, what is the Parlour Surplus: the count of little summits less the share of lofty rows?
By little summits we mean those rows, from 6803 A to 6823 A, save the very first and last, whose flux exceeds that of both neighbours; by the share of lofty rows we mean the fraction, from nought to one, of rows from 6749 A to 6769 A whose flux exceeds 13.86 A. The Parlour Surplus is 1.4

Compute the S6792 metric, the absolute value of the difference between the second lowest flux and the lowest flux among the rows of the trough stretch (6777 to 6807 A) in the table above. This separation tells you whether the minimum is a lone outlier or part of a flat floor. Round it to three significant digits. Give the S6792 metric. 1.20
